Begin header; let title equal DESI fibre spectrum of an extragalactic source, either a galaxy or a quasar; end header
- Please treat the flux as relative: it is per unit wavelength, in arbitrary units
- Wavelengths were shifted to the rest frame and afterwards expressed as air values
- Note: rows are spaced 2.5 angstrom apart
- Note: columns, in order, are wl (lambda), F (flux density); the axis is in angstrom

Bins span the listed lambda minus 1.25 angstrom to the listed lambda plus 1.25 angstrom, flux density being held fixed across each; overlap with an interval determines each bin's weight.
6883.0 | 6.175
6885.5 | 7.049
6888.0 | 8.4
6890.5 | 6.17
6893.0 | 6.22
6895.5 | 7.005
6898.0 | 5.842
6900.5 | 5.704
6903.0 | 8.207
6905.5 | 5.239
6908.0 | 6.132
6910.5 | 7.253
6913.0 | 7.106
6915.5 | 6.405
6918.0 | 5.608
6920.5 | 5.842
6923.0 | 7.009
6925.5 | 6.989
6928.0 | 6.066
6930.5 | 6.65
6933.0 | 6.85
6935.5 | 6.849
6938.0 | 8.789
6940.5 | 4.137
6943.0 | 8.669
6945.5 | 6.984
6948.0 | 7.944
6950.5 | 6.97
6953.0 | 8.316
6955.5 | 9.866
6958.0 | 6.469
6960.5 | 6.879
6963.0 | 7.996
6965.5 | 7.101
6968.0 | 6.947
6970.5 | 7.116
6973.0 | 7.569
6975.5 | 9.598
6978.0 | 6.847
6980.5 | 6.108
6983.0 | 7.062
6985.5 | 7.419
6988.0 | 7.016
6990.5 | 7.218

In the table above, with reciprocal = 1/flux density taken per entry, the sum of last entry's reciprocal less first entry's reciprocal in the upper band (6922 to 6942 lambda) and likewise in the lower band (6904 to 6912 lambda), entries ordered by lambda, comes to 0.05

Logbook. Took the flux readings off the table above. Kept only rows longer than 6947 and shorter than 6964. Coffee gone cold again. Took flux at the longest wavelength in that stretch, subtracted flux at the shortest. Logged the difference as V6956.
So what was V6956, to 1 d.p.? 0.1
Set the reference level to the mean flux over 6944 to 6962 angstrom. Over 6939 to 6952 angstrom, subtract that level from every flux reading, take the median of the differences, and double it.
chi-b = -1.3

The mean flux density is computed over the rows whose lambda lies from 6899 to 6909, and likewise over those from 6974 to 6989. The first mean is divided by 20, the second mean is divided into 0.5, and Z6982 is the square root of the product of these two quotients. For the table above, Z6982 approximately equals 0.147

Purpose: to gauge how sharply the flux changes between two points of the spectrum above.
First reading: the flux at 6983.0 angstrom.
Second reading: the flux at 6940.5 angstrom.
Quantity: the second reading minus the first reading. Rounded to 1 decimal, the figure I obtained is -2.9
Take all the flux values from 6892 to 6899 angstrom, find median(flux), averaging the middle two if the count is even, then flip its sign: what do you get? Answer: -6.22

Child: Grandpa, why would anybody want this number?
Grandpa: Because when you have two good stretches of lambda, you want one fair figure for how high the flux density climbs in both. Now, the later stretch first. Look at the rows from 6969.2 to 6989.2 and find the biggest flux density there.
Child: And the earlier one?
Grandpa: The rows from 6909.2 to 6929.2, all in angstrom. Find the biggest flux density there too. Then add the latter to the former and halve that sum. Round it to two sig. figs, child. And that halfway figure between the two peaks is 8.4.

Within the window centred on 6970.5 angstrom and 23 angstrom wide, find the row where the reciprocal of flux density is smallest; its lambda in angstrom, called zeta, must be 6975.5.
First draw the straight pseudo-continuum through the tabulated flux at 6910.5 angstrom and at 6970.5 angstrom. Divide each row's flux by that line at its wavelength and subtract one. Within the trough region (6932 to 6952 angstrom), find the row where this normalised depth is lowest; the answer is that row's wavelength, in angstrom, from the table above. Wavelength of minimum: 6940.5 angstrom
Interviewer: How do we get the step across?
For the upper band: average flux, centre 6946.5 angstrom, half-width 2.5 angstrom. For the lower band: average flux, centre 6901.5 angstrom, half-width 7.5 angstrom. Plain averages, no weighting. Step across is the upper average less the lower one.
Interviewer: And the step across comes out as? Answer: 1.1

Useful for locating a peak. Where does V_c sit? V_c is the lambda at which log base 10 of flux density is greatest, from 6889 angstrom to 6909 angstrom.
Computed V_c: 6903.0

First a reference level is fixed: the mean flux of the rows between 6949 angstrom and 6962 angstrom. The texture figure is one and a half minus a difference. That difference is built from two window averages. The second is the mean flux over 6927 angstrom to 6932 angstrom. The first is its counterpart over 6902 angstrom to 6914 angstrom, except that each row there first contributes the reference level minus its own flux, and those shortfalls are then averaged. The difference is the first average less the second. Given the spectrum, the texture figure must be 6.9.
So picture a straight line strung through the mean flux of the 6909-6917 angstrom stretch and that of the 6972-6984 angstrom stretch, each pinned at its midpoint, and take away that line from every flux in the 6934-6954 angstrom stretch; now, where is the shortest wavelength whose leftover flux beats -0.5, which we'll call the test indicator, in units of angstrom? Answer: 6935.5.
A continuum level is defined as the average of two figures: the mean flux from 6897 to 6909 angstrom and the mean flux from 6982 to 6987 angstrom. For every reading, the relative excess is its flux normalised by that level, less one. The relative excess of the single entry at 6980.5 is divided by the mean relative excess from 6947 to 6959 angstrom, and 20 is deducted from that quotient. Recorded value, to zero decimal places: -21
